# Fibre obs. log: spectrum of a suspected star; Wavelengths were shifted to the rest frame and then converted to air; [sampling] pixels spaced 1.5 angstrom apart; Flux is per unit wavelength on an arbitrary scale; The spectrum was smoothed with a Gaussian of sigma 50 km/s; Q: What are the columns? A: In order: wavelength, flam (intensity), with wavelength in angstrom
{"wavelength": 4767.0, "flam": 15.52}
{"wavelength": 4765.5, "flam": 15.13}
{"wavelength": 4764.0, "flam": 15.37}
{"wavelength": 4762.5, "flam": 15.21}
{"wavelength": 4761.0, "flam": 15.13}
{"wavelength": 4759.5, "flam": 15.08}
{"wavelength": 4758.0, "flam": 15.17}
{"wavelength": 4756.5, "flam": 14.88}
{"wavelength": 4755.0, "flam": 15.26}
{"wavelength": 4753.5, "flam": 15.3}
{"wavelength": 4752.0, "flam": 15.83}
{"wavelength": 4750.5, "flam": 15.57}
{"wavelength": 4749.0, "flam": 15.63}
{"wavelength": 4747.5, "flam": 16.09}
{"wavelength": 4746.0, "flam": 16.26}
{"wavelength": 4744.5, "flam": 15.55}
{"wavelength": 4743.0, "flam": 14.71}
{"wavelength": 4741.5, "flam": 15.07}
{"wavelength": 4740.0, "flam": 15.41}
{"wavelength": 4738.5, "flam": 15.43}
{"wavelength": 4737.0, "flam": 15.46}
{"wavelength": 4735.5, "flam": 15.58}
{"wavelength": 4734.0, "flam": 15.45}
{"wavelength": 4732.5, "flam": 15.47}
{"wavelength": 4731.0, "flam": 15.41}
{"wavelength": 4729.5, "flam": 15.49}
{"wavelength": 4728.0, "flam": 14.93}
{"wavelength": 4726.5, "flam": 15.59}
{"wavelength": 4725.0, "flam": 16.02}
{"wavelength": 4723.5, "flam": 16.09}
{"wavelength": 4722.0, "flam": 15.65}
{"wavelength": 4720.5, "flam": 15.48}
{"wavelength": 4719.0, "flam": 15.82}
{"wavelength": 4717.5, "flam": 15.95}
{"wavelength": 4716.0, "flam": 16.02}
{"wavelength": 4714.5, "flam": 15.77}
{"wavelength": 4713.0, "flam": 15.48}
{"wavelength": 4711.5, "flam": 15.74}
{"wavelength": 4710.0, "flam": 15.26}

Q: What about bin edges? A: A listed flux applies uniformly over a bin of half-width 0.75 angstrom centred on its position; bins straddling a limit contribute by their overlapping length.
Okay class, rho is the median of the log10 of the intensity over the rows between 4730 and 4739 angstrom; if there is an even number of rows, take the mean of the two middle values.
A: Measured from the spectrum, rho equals 1.19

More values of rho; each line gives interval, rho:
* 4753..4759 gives 1.18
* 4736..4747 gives 1.19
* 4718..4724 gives 1.20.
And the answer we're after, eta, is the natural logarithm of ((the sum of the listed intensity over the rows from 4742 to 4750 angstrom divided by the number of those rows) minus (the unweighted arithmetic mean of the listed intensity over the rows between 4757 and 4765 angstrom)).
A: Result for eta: -0.8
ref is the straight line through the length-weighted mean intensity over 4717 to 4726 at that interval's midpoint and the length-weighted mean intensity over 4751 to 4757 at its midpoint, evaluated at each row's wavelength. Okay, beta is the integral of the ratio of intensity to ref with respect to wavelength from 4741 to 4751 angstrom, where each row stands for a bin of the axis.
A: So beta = 10.1 angstrom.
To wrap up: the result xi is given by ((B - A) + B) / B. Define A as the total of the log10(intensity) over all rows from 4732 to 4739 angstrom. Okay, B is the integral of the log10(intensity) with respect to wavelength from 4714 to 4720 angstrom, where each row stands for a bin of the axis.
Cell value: 1.17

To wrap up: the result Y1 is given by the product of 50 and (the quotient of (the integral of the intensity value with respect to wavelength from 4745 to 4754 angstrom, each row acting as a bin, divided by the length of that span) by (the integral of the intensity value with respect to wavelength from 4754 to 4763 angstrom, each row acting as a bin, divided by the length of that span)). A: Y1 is 52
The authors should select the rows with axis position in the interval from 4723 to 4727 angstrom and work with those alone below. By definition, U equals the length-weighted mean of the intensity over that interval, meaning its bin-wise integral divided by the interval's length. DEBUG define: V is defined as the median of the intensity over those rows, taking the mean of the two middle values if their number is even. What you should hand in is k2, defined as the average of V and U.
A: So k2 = 16.0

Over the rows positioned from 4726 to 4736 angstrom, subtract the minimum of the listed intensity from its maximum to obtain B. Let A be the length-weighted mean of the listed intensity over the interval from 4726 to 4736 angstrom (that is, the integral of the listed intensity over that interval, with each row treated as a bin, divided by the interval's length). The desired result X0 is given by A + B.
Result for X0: 16.1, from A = 15.4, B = 0.66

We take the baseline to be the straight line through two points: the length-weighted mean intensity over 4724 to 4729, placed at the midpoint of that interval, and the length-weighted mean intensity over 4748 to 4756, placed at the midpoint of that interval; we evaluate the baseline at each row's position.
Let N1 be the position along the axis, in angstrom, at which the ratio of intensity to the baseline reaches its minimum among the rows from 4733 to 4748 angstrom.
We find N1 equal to 4743.0 angstrom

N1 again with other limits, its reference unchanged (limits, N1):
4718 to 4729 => 4728.0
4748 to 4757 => 4756.5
